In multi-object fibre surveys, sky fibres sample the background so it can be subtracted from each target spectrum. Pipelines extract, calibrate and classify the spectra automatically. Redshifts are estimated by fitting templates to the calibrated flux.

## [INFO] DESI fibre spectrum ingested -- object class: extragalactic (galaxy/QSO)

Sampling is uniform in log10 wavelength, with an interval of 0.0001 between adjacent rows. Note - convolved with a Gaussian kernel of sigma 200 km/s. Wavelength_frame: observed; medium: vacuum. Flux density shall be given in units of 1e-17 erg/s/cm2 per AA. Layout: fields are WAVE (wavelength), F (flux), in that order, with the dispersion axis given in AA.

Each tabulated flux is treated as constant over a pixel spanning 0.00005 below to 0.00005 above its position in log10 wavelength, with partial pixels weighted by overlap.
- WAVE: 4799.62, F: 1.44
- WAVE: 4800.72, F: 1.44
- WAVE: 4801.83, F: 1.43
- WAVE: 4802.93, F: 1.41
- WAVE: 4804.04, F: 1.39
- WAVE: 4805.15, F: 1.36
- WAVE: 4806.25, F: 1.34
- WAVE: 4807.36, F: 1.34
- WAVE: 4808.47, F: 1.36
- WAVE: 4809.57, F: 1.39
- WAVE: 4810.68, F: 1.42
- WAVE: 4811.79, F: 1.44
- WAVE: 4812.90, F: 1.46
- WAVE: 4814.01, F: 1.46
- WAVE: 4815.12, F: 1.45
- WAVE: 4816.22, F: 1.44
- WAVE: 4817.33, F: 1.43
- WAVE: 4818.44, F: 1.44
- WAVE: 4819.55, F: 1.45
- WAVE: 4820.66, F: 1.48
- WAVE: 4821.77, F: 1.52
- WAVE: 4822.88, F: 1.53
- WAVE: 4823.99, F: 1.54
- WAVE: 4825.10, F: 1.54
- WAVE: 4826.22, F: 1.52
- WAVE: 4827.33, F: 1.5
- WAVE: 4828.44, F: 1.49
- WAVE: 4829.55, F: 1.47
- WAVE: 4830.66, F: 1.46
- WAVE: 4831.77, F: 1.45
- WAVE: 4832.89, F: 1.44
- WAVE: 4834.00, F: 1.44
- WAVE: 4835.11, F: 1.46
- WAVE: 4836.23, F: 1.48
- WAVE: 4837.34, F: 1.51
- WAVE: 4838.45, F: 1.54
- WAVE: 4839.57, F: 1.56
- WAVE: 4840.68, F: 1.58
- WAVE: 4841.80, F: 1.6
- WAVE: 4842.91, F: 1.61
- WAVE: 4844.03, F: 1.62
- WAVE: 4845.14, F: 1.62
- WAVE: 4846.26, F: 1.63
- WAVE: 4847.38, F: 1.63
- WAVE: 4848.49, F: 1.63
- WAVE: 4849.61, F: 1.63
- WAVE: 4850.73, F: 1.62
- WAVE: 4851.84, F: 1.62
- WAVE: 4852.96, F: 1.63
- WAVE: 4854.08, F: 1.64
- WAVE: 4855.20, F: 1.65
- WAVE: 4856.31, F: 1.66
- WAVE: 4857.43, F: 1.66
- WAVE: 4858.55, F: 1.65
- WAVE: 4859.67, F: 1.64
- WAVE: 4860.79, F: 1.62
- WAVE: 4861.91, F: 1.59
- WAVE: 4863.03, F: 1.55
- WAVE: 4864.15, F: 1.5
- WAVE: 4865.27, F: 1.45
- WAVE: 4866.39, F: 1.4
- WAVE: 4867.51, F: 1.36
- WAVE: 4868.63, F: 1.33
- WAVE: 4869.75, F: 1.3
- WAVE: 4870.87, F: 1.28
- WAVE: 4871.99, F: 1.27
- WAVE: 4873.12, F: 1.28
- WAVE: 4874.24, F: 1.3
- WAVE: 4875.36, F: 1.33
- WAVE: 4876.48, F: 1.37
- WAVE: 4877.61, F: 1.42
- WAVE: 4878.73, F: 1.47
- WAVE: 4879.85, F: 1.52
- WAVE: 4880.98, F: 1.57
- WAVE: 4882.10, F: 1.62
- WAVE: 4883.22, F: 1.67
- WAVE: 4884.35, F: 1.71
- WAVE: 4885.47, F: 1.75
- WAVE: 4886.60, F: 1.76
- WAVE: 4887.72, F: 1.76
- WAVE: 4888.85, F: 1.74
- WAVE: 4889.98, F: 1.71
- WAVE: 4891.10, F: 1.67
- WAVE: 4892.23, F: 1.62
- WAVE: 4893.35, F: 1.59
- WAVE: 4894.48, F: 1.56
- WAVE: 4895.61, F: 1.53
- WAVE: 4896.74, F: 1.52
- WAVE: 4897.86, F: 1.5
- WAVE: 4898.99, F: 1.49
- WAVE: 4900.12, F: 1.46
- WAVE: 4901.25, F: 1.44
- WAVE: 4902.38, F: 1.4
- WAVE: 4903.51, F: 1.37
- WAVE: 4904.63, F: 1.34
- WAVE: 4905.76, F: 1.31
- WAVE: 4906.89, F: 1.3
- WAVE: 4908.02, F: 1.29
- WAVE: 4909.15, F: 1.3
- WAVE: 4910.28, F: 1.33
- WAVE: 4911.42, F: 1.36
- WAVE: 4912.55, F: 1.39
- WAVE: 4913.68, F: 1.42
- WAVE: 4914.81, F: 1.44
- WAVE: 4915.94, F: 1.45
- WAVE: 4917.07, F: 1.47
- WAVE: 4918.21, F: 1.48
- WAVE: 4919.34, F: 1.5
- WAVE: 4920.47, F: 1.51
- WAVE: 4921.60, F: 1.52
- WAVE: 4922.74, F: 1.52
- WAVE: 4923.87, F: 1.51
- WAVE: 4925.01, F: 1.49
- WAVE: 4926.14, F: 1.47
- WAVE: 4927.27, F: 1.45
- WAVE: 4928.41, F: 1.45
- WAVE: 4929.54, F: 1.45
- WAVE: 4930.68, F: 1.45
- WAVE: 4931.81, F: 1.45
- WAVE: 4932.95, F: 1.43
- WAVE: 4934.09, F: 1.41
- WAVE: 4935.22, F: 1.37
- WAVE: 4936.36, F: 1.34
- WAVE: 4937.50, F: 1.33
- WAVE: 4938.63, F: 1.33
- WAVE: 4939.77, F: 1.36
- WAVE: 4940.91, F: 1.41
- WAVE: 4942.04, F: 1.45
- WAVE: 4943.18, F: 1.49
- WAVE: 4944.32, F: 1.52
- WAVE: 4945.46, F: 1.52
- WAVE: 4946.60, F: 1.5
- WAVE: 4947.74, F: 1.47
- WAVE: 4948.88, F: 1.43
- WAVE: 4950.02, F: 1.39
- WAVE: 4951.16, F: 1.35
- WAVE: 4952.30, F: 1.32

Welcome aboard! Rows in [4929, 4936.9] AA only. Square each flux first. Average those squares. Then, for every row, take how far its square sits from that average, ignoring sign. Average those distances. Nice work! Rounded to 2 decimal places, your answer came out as 0.10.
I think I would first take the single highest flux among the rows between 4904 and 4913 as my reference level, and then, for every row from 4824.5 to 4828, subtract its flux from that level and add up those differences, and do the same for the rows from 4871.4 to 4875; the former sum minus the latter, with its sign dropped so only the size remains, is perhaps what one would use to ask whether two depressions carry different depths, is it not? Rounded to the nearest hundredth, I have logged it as 0.71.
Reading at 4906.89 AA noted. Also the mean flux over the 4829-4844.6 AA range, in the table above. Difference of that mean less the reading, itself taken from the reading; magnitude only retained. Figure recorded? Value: 1.08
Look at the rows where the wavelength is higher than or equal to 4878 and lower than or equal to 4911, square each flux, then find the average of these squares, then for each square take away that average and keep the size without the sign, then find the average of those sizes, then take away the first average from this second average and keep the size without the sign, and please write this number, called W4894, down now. 1.96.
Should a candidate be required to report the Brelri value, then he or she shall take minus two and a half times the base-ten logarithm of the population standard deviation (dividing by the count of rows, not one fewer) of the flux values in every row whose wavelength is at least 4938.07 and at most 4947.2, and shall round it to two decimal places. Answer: 2.90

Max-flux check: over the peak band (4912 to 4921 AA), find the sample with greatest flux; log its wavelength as 4920.47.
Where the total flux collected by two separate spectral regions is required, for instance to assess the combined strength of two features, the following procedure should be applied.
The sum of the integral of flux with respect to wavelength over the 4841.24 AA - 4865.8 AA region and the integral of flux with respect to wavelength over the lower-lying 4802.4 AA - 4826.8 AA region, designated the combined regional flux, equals 75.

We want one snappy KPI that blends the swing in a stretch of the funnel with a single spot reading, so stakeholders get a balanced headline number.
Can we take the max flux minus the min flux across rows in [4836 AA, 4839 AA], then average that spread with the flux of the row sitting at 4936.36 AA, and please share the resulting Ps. 0.70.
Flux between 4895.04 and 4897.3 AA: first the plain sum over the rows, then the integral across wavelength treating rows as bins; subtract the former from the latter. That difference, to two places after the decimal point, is 0.39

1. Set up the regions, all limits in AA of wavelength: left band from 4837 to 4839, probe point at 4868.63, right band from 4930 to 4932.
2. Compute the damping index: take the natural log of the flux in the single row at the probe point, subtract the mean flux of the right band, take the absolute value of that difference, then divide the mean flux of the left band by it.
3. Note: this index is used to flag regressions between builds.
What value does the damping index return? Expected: 1.31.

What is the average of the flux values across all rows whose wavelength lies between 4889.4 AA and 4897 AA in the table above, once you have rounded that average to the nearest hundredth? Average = 1.60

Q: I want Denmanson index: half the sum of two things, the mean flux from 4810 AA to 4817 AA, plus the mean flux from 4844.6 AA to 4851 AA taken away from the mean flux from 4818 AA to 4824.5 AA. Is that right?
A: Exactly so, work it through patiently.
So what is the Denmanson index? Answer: 0.66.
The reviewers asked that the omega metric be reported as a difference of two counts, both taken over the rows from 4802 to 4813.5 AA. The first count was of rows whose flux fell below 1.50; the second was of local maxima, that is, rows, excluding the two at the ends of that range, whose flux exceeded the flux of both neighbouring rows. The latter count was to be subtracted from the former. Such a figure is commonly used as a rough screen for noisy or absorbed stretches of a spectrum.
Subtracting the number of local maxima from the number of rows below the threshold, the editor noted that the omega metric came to 10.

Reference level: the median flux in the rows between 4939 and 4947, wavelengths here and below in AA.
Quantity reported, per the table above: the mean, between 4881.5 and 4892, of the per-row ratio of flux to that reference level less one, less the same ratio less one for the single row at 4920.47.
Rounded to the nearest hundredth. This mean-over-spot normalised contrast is 0.13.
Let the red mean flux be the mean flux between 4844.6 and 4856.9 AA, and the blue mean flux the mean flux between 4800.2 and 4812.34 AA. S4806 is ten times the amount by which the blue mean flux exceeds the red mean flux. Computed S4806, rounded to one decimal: -2.4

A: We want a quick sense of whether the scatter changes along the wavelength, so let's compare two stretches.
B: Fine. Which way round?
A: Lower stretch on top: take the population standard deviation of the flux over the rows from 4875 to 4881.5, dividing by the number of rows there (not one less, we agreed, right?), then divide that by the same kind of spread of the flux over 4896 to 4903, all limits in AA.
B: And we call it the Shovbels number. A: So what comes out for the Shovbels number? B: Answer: 2.07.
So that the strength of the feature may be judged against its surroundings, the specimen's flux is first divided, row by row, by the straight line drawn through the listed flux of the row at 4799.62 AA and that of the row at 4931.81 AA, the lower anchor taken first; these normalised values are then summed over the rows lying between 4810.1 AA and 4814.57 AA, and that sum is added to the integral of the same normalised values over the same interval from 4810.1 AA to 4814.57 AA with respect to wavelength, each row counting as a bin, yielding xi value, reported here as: 8.5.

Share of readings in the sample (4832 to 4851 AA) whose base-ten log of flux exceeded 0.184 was 0.71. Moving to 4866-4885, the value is 0.24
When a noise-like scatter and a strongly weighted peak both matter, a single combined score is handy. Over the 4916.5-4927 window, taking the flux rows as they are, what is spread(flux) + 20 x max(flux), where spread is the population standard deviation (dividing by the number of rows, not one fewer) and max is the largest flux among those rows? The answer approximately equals 30.4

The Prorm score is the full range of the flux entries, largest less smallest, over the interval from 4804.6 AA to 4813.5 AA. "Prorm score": 0.12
